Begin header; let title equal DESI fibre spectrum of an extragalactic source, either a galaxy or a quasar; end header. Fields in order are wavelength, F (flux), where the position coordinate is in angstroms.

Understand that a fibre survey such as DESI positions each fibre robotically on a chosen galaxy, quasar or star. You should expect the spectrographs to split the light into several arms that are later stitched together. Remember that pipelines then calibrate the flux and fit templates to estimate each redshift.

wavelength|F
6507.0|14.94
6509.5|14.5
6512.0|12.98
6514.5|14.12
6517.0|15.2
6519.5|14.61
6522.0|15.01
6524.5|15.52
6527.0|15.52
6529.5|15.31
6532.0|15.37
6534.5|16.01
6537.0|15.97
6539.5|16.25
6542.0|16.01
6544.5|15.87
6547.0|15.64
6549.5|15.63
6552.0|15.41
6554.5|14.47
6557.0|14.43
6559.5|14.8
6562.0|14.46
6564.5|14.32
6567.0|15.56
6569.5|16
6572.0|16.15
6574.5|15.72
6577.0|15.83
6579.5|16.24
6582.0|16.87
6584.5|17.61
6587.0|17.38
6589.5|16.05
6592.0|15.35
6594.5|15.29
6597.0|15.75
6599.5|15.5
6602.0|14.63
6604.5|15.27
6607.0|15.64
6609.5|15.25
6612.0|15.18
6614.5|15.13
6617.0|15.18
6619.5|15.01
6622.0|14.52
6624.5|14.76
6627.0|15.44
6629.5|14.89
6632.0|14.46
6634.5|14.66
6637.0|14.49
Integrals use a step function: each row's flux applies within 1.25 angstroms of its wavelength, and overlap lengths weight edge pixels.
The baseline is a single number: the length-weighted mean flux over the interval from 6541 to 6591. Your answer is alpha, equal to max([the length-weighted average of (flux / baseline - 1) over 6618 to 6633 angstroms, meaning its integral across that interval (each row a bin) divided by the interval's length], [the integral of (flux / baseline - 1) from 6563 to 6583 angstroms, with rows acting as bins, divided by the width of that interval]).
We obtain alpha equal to 0.006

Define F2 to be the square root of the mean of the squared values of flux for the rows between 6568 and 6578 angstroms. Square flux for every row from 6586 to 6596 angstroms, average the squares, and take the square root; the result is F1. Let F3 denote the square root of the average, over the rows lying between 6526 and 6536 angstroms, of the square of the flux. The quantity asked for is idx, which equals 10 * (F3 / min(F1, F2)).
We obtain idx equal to 9.8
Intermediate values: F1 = 16.0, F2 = 15.9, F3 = 15.6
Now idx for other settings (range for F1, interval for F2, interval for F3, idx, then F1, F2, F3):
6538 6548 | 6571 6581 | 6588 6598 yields 9.8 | 15.9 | 16.0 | 15.6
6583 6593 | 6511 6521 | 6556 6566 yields 10.2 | 16.6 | 14.3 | 14.5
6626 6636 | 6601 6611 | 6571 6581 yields 10.8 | 14.9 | 15.2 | 16.0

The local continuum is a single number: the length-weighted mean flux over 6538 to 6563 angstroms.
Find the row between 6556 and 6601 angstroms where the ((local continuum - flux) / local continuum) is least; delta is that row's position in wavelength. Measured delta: 6584.5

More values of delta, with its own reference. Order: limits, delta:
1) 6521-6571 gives 6539.5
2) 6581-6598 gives 6584.5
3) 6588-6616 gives 6589.5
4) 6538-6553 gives 6539.5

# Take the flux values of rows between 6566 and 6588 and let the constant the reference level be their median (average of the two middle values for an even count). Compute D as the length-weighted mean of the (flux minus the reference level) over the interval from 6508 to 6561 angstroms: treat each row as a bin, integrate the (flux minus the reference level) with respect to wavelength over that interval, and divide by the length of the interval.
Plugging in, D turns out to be -0.98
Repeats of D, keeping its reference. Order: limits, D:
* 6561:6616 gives -0.46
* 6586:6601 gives -0.31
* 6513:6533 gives -1.10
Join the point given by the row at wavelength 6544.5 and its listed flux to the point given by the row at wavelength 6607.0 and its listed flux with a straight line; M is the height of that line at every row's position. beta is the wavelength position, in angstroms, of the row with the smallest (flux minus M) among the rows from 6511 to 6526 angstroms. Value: 6512.0 angstroms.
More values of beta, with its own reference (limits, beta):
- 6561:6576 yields 6564.5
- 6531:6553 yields 6532.0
